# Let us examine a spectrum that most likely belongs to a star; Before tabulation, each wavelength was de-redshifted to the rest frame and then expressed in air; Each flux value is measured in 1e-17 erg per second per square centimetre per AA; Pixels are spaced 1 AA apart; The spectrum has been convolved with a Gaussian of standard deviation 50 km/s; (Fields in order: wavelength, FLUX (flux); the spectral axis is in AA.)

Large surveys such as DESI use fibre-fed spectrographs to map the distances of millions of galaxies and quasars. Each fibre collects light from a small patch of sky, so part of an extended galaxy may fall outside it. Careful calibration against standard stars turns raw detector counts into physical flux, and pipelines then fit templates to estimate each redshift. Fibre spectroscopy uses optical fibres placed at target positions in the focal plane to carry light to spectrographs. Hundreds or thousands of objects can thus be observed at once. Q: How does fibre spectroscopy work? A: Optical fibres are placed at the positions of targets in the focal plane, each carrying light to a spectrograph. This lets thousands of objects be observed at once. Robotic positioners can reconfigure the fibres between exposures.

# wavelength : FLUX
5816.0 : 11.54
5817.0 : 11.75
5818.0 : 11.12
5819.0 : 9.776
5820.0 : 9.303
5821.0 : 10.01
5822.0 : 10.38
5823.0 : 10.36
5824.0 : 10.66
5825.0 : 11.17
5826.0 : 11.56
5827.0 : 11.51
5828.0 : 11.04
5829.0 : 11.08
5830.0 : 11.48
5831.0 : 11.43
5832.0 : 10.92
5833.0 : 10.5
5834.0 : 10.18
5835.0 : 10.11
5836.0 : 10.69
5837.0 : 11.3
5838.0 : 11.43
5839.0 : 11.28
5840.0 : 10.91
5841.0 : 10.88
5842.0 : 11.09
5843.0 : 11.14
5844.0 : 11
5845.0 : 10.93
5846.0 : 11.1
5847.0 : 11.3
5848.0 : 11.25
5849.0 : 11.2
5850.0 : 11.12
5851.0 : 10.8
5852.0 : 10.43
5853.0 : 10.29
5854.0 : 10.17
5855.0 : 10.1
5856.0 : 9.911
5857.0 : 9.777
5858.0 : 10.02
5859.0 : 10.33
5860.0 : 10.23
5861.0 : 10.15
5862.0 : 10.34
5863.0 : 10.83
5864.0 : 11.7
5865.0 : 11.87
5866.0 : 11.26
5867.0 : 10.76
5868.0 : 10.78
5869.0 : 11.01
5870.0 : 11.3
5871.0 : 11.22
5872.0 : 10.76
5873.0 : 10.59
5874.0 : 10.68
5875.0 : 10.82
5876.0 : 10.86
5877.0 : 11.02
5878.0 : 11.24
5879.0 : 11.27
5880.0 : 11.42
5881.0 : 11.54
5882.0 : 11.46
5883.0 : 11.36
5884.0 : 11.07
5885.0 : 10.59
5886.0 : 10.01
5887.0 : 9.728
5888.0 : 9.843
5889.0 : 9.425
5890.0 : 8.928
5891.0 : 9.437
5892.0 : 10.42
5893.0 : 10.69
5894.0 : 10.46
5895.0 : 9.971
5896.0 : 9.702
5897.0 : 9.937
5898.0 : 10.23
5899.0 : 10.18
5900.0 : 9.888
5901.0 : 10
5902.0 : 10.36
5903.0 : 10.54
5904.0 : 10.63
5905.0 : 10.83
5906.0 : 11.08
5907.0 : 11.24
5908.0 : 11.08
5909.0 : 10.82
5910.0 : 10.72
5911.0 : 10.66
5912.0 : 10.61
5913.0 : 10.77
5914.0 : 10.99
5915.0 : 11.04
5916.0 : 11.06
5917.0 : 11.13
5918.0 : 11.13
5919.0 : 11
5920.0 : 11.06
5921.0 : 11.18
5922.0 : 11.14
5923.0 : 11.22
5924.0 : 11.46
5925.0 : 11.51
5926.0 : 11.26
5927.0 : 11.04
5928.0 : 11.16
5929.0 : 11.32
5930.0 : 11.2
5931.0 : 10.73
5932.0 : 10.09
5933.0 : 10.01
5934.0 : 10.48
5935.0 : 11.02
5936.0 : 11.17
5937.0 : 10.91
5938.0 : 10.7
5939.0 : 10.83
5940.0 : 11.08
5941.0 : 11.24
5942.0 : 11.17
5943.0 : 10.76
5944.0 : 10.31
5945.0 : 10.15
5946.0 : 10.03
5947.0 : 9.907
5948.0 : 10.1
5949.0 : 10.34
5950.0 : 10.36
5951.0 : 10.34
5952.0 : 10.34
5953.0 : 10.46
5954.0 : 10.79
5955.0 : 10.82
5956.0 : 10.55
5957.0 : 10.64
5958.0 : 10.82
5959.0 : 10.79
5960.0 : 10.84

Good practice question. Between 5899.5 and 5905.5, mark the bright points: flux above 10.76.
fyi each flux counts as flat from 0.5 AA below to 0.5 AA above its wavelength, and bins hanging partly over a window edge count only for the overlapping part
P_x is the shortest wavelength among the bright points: 5905.0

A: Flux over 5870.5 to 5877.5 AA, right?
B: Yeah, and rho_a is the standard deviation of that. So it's 0.2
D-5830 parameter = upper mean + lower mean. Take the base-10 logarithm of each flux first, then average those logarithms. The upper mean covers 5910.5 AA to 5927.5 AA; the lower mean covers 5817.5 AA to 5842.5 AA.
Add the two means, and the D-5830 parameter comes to 2.077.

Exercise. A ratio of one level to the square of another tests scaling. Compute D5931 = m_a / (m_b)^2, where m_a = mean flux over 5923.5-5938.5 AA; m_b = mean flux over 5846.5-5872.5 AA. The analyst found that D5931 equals 0.095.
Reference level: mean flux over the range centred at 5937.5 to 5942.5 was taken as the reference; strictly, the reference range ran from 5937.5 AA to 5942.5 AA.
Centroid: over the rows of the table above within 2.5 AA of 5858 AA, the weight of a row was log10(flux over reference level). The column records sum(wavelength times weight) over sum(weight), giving 5857.7 AA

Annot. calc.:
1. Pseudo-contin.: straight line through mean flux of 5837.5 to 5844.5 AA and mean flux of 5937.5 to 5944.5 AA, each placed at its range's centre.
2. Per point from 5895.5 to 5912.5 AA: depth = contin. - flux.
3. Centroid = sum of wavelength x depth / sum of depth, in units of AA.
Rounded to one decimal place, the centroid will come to 5900.2 AA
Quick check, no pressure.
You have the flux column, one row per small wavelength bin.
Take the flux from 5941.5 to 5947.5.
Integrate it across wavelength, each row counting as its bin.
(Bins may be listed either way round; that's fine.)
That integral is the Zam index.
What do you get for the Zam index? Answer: 62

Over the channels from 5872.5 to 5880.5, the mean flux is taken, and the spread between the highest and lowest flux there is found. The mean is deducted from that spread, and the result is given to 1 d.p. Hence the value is -10.2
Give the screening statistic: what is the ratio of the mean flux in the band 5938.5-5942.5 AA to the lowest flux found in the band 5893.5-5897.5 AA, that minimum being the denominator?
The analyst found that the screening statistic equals 1.142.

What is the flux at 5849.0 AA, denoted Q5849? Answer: 11.2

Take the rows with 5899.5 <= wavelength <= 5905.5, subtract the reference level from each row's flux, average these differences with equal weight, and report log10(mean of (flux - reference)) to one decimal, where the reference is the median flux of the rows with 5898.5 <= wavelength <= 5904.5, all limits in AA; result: -1.0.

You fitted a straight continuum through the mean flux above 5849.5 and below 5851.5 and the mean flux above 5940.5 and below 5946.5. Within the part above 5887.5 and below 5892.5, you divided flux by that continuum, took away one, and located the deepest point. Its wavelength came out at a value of 5890.0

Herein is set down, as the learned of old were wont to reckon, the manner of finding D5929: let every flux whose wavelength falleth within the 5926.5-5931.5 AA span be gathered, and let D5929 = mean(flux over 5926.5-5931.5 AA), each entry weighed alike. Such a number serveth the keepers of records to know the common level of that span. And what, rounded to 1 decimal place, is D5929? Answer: 11.1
